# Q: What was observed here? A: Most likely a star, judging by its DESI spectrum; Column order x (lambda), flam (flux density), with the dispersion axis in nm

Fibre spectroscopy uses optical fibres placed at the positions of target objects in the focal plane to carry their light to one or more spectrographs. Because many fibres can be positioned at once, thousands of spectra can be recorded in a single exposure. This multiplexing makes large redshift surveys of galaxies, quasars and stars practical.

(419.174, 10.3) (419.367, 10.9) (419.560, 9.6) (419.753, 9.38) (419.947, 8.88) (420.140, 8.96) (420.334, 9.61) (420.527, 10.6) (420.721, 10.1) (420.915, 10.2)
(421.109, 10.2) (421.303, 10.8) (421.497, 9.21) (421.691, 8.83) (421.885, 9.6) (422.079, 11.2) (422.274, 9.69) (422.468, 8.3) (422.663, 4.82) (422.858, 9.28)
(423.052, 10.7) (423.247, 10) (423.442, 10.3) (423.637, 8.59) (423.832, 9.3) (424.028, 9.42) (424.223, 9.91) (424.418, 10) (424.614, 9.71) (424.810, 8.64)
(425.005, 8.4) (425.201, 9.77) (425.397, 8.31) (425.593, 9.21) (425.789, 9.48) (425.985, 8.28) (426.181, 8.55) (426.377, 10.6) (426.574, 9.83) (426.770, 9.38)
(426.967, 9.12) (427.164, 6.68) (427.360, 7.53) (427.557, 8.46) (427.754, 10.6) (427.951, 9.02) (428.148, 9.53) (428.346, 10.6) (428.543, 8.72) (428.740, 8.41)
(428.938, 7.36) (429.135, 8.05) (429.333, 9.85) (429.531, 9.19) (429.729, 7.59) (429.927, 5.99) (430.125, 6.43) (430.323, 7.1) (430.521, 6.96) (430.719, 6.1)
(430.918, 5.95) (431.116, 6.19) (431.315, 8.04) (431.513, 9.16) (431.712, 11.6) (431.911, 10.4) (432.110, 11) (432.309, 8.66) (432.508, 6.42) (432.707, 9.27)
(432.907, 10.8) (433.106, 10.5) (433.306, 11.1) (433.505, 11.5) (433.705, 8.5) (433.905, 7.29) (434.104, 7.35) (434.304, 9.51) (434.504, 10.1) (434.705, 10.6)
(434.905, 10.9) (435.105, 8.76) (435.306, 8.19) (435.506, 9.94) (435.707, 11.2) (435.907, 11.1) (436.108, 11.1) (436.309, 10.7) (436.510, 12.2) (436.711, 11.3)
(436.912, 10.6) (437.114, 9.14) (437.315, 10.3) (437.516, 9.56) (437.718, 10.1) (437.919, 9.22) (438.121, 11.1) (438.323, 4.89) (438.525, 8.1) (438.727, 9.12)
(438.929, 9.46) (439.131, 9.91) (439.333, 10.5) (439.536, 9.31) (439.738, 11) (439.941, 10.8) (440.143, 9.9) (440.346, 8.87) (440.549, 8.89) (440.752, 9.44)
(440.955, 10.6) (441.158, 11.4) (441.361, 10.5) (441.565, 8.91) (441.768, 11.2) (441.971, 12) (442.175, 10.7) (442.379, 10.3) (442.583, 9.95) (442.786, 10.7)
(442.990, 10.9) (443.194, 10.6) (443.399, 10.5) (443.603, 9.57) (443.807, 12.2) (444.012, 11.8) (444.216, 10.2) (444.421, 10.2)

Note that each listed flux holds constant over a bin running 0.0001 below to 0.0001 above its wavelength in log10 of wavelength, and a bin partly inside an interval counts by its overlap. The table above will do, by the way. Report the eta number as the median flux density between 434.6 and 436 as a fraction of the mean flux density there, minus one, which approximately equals 0.050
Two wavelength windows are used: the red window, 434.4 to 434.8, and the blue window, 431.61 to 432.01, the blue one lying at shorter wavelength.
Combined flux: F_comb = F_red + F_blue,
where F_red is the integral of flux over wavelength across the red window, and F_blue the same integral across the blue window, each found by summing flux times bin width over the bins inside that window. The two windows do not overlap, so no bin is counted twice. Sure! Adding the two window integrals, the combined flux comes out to 8.5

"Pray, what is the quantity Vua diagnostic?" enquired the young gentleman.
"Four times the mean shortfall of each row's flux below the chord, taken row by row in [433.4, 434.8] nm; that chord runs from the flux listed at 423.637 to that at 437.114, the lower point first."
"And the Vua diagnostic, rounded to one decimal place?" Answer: -1.0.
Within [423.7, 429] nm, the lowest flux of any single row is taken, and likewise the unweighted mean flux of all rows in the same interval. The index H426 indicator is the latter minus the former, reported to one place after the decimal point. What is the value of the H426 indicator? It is 2.4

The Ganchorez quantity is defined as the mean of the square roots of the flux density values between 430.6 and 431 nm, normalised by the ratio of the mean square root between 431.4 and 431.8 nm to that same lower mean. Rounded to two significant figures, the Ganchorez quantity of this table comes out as 1.9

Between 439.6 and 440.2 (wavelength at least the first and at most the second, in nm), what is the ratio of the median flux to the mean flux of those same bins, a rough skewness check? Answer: 1.02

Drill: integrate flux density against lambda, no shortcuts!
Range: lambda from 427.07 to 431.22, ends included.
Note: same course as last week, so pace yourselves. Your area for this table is 32.9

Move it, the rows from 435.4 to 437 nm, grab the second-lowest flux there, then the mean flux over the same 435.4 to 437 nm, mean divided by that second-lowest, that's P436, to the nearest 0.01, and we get 1.04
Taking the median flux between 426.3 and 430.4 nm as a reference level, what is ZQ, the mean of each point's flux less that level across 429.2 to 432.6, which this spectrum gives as -0.68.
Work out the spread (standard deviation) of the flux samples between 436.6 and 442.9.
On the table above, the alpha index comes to 1.3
